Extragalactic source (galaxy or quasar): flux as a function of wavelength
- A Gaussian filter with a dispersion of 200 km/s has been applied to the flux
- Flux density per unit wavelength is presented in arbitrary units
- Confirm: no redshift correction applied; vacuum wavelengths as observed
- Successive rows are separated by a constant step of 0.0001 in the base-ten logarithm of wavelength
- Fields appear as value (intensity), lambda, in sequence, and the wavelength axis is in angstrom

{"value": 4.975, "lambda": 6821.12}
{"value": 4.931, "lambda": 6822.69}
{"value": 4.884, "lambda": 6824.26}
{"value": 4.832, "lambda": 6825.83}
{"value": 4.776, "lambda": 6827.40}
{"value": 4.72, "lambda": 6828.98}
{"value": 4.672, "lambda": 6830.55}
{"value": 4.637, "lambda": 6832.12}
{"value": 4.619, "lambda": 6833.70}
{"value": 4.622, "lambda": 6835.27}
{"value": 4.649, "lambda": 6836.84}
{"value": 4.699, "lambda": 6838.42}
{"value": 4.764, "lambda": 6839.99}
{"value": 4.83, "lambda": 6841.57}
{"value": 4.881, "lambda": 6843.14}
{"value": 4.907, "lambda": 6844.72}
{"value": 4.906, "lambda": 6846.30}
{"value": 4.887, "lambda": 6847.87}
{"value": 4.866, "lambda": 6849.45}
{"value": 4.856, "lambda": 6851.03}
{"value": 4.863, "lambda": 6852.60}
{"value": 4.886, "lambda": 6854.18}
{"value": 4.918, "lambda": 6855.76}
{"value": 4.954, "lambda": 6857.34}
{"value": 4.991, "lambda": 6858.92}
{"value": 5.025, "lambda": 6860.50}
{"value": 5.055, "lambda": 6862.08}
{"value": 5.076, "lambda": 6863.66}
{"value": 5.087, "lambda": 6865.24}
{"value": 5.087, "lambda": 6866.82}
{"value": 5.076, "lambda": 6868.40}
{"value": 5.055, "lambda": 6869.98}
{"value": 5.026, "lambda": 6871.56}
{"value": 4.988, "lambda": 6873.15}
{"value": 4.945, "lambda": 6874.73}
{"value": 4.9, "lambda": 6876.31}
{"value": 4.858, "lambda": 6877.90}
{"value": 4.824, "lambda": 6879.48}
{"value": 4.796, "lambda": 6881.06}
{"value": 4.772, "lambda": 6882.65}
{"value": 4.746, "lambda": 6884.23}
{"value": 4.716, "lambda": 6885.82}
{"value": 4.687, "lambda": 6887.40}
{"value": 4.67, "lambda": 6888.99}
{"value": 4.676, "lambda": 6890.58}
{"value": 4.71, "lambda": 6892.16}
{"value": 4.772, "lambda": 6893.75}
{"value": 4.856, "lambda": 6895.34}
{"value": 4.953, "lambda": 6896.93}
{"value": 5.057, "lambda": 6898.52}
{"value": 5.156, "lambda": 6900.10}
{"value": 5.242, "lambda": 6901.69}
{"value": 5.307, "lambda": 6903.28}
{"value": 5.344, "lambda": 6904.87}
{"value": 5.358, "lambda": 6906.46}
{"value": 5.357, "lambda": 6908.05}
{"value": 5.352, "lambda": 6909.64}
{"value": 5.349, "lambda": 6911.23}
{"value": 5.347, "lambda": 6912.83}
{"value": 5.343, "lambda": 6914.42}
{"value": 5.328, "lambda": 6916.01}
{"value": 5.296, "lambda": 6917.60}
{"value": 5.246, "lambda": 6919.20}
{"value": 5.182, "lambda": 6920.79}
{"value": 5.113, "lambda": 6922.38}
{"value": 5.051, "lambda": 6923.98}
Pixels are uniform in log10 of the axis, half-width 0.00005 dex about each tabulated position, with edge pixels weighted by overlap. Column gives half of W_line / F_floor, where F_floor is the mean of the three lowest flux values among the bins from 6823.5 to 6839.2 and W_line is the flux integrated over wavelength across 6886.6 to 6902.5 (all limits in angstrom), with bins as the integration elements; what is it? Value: 8.4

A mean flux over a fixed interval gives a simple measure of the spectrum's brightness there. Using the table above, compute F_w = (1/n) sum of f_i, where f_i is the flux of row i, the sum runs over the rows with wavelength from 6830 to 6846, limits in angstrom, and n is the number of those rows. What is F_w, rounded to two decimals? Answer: 4.73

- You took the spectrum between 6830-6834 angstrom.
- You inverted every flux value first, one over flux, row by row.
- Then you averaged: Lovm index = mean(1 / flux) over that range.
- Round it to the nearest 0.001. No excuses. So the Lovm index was 0.215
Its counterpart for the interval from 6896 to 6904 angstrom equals 0.195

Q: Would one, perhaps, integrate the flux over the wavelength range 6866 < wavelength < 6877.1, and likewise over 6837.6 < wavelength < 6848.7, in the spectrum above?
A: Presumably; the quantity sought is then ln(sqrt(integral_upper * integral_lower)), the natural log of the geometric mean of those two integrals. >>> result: 4.00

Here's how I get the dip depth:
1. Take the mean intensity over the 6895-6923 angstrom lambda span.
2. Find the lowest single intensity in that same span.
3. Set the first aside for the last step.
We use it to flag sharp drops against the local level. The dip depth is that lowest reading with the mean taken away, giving -0.38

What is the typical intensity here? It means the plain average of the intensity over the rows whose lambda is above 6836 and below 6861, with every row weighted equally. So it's 4.87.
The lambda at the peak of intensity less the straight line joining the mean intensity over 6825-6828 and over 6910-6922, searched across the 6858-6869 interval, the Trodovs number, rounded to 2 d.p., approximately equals 6865.24 angstrom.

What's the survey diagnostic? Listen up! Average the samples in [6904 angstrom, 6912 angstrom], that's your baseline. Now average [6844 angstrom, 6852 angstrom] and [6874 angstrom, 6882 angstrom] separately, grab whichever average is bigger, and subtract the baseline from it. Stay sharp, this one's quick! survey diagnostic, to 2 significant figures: -0.47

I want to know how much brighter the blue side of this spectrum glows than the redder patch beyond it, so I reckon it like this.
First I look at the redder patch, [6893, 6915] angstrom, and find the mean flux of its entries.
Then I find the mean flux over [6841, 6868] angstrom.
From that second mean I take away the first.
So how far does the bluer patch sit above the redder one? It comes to -0.25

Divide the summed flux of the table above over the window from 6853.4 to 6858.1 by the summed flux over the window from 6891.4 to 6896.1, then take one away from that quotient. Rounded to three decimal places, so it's 0.029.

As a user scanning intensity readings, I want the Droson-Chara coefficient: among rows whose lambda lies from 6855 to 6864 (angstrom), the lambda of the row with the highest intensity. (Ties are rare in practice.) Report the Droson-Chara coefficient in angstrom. 6863.66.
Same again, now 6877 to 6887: 6877.90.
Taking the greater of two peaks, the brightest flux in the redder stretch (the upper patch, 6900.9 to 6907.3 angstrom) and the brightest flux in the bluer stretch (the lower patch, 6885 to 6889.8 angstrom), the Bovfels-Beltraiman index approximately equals 5.36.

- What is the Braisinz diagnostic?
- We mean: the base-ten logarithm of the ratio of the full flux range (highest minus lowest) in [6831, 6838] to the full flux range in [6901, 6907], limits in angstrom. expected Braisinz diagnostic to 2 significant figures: -0.59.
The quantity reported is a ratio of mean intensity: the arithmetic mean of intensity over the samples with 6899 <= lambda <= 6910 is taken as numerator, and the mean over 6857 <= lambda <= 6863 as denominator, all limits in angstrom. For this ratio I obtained 1.06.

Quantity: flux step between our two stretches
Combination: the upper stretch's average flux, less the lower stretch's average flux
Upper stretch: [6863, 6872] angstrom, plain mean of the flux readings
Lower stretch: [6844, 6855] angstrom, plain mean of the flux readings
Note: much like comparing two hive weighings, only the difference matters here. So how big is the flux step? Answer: 0.19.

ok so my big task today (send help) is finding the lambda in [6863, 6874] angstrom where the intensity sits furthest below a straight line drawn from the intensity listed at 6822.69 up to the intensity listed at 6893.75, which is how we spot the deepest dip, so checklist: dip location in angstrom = 6873.15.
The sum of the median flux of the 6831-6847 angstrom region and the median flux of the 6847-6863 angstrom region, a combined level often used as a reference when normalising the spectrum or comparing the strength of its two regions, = 9.6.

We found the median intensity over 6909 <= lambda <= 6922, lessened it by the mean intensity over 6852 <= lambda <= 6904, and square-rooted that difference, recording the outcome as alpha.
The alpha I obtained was 0.64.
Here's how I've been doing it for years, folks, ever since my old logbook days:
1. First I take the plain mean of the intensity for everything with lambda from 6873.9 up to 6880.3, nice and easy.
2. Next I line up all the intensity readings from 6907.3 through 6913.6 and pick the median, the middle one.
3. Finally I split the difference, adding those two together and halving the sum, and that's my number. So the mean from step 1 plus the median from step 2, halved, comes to 5.12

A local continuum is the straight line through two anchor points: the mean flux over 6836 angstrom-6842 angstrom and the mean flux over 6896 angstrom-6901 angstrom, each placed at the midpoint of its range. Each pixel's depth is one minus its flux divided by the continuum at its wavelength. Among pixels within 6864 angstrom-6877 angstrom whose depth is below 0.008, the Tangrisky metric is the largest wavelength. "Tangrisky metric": 6876.31 angstrom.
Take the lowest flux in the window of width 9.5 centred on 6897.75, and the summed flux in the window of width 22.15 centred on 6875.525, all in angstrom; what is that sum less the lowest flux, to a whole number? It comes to 64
